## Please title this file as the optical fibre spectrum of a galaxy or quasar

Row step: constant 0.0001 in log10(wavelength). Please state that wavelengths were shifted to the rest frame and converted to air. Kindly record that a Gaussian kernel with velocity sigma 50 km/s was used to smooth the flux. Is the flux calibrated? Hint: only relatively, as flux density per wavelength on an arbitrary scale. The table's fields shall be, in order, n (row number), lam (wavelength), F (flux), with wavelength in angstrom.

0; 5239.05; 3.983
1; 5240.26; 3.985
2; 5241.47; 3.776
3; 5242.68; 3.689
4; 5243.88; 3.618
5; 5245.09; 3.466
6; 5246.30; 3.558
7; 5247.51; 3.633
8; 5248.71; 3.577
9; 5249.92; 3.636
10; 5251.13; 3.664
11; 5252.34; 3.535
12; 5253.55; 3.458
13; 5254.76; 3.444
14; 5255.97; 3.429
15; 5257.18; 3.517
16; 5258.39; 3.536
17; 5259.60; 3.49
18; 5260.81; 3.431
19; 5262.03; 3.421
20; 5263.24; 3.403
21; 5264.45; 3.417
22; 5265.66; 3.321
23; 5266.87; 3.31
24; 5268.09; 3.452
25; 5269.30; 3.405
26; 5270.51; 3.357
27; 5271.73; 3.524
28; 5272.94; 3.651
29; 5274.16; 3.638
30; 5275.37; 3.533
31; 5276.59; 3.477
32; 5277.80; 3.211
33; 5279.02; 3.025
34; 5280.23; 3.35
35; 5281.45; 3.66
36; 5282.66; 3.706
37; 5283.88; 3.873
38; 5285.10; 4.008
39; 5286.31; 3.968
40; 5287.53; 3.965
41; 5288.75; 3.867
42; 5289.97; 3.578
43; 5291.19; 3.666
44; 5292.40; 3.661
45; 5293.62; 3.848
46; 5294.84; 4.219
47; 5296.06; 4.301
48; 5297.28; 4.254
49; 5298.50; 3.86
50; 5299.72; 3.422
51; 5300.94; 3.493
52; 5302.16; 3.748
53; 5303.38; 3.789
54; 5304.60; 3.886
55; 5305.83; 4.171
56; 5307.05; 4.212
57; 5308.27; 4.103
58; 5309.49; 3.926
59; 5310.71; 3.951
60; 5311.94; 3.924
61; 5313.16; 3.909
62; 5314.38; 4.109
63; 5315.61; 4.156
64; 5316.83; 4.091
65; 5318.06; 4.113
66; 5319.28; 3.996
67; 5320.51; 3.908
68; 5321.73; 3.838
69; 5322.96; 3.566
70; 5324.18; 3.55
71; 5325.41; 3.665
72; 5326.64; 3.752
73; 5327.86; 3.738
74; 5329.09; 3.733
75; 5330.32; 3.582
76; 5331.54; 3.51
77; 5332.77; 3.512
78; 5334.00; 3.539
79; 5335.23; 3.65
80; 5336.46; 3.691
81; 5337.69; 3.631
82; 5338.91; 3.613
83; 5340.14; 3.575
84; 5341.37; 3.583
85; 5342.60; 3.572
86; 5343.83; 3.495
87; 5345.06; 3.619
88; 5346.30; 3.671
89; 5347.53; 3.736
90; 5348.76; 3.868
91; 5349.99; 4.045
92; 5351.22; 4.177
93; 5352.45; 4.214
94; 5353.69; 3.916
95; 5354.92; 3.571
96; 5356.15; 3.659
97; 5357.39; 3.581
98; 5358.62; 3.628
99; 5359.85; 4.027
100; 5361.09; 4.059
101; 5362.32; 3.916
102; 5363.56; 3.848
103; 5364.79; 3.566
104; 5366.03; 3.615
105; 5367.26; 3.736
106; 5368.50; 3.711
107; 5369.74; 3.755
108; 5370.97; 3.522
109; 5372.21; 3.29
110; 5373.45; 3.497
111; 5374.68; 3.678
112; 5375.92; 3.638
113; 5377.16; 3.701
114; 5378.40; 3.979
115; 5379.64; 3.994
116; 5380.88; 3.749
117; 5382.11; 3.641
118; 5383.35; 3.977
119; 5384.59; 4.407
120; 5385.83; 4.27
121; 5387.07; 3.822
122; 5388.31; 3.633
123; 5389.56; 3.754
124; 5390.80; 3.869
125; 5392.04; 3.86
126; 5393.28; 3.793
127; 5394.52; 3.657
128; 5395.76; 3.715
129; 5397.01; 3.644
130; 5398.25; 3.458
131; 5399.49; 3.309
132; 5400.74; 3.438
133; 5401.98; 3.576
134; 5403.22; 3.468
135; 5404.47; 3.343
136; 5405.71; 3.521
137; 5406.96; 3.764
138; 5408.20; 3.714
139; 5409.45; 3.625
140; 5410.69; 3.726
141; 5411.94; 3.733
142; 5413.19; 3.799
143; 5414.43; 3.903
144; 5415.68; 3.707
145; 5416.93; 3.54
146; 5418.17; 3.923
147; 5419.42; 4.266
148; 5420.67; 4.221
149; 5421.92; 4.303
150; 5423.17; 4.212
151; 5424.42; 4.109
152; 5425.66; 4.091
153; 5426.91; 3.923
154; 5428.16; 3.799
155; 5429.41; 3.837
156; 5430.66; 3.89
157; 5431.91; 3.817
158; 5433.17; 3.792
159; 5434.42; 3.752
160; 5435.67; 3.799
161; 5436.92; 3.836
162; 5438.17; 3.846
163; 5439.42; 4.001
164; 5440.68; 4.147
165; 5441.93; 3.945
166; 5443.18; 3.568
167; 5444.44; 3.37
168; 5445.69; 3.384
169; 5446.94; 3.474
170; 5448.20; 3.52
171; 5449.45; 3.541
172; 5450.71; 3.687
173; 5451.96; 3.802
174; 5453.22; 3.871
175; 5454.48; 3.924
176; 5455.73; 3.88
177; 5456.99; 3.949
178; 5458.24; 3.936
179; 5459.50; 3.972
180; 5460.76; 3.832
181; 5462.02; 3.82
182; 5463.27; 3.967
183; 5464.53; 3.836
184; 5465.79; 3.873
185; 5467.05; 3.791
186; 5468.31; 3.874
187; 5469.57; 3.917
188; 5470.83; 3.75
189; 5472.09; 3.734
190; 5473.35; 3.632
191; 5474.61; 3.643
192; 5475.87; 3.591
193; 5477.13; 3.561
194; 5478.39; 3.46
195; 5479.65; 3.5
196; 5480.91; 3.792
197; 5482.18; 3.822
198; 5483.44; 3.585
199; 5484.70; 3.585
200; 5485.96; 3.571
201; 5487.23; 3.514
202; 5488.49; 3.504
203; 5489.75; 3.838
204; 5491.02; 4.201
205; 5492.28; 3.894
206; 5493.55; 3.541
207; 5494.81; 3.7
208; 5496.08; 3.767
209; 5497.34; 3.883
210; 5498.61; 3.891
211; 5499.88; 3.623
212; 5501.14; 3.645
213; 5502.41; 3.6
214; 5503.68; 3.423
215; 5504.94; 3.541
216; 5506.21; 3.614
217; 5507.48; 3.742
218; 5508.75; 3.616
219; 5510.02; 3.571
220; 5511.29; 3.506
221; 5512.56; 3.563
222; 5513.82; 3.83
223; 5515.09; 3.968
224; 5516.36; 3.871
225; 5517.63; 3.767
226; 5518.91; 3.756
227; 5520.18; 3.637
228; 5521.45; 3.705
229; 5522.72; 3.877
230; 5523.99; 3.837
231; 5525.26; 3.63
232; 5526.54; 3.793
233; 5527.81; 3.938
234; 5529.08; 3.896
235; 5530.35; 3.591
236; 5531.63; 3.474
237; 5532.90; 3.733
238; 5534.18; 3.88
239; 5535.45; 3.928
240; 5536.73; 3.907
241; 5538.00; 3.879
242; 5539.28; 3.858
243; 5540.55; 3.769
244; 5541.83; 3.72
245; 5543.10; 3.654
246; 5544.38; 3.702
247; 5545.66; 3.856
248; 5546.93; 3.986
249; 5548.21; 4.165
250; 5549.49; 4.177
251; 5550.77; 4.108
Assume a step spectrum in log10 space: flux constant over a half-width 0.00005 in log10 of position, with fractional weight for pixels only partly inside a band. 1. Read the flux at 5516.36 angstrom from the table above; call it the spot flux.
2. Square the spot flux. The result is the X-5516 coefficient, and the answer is 15.0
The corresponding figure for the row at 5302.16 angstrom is 14.0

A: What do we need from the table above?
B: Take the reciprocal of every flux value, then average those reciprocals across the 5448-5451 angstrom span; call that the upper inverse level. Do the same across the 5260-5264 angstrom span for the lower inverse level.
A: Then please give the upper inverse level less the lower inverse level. -0.013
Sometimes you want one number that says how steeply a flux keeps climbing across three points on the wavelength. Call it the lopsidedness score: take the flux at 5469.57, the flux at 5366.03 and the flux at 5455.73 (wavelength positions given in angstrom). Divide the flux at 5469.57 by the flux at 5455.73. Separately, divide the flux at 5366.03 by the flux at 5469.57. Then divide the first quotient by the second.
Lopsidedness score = 1.09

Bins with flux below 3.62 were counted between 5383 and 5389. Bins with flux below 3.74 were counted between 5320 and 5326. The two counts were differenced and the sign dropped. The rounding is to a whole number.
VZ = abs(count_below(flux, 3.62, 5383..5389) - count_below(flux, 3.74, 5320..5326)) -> 3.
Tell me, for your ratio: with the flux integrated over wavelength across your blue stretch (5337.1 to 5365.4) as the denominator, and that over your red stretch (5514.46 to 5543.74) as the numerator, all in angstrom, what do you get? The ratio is 1.04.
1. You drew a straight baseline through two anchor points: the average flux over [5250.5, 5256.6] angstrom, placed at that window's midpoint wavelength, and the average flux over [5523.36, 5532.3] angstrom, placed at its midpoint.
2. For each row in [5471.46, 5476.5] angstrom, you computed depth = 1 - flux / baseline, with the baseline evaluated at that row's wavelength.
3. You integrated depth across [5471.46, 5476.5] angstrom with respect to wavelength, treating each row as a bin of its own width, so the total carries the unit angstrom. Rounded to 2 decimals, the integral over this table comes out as 0.06 angstrom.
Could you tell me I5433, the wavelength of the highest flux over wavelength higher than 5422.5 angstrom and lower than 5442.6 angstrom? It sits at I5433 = 5423.17 angstrom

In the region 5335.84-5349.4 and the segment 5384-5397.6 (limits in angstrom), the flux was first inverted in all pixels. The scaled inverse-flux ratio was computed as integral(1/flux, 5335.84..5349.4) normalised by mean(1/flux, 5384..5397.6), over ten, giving 1.43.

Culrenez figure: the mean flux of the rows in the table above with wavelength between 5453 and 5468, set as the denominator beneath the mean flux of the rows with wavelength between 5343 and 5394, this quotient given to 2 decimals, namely 0.98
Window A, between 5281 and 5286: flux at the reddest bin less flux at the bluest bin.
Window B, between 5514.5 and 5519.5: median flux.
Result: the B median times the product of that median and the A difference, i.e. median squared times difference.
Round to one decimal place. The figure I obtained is 5.1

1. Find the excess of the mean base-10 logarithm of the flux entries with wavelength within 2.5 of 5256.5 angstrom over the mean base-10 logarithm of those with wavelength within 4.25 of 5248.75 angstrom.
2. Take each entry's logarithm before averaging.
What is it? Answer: -0.012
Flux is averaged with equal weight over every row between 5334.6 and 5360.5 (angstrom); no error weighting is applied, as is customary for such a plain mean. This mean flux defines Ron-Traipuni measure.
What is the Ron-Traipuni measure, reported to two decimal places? 3.74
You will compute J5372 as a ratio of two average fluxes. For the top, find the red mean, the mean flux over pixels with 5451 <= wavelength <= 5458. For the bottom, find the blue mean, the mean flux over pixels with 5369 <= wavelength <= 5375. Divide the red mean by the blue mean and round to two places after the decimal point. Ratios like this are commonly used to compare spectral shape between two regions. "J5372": 1.09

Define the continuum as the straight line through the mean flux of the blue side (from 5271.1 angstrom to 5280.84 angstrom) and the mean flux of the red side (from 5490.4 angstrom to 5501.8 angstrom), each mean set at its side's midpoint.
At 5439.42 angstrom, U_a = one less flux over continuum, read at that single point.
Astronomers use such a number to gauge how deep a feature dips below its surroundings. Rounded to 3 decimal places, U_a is -0.082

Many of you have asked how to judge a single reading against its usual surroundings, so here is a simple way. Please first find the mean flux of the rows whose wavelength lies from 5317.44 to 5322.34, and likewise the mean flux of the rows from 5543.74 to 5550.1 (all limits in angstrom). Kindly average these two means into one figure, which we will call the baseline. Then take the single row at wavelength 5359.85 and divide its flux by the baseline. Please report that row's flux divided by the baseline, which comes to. 1.01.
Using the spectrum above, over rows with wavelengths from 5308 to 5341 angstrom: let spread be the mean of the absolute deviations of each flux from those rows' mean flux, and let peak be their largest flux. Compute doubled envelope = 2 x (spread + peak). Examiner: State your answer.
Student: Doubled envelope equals 8.7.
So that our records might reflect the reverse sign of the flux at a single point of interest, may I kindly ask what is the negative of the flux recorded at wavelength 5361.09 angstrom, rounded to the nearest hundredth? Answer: -4.06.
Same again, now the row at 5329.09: -3.73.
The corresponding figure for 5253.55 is -3.46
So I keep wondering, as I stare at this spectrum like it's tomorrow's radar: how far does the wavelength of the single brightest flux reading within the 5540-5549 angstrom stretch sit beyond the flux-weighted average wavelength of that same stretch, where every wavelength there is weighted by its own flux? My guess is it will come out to 3.7 angstrom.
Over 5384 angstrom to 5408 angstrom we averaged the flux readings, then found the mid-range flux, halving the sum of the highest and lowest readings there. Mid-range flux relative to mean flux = 1.043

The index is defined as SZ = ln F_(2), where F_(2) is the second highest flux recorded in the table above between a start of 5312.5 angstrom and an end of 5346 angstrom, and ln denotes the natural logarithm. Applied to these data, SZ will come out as 1.41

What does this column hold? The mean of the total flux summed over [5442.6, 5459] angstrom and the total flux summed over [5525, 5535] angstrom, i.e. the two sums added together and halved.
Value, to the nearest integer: 39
